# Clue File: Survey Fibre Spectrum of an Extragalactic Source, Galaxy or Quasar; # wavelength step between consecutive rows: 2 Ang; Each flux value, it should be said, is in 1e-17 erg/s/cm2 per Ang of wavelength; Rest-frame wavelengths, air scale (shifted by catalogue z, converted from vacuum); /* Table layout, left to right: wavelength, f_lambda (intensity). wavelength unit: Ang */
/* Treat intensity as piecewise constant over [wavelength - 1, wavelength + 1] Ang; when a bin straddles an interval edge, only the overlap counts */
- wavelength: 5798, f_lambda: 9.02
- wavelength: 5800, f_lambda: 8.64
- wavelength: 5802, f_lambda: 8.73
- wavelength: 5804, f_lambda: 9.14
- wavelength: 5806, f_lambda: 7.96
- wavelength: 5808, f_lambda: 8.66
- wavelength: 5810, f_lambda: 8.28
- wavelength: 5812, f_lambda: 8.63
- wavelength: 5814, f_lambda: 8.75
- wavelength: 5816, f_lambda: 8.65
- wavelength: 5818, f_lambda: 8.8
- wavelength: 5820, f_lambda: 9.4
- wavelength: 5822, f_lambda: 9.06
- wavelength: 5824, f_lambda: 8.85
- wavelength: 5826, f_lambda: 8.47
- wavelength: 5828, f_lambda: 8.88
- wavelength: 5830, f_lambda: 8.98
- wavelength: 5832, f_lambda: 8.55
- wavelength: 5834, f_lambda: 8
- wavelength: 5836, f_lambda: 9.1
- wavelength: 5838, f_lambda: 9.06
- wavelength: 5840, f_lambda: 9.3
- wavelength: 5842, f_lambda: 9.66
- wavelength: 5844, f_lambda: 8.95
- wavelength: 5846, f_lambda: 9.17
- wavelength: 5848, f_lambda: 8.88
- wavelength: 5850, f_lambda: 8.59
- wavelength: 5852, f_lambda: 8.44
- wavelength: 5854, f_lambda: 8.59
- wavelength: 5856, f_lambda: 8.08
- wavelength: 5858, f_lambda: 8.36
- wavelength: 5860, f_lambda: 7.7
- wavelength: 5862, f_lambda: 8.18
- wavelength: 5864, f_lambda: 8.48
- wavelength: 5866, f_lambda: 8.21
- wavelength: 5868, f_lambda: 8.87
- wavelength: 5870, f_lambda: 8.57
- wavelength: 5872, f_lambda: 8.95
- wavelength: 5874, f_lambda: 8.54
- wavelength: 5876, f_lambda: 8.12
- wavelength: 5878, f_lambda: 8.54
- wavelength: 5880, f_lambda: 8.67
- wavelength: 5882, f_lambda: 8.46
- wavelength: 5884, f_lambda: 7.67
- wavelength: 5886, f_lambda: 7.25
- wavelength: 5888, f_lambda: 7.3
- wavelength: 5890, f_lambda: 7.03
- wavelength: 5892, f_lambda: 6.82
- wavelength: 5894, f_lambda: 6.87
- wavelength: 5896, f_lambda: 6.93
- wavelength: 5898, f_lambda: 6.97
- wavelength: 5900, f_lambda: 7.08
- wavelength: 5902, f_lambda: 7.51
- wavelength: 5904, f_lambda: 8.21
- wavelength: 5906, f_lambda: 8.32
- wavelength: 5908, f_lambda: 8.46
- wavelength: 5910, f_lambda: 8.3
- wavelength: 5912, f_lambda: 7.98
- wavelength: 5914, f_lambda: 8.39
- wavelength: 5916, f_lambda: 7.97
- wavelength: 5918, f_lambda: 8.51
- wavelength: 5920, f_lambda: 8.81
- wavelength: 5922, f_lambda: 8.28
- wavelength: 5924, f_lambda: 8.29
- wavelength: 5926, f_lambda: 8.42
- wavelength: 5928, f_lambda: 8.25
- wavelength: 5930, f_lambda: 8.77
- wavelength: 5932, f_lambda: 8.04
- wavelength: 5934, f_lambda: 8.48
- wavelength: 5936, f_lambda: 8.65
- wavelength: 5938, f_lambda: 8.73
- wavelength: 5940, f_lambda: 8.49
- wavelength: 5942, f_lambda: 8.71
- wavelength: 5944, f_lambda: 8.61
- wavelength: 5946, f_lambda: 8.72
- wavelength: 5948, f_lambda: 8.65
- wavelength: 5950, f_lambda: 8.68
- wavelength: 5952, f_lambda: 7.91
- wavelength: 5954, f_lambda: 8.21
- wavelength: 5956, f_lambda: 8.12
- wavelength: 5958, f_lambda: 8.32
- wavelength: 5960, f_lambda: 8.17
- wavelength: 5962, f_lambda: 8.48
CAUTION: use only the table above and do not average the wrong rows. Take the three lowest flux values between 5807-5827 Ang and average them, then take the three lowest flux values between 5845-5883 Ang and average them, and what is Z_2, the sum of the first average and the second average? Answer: 16.4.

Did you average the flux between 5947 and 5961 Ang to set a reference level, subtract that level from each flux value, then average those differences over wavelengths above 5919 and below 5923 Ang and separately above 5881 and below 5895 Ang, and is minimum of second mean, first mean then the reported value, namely -1.0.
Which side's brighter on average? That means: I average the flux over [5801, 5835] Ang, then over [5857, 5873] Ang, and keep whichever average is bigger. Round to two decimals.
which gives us 8.69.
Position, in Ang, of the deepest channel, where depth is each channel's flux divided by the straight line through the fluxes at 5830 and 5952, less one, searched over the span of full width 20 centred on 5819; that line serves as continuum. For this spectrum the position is 5810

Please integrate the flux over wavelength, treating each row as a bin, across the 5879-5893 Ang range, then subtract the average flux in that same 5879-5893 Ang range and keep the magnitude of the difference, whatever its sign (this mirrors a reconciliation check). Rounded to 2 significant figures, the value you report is 99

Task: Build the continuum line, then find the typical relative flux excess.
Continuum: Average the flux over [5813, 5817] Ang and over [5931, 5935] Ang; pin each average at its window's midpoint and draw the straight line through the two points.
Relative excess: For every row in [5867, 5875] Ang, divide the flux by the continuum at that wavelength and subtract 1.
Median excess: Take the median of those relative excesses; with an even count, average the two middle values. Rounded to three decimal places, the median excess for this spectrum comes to 0.026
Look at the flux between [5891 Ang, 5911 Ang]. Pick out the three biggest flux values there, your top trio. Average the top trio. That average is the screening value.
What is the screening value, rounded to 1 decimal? 8.4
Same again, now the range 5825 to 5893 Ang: 9.4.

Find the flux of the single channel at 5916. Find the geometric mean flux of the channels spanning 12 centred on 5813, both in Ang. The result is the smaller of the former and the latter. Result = 8.0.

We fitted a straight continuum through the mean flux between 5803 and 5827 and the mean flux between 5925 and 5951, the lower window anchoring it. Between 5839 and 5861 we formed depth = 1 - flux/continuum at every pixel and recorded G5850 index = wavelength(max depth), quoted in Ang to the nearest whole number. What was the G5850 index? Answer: 5860 Ang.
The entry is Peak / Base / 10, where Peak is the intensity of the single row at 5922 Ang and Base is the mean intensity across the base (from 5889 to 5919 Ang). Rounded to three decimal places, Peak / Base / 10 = 0.108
